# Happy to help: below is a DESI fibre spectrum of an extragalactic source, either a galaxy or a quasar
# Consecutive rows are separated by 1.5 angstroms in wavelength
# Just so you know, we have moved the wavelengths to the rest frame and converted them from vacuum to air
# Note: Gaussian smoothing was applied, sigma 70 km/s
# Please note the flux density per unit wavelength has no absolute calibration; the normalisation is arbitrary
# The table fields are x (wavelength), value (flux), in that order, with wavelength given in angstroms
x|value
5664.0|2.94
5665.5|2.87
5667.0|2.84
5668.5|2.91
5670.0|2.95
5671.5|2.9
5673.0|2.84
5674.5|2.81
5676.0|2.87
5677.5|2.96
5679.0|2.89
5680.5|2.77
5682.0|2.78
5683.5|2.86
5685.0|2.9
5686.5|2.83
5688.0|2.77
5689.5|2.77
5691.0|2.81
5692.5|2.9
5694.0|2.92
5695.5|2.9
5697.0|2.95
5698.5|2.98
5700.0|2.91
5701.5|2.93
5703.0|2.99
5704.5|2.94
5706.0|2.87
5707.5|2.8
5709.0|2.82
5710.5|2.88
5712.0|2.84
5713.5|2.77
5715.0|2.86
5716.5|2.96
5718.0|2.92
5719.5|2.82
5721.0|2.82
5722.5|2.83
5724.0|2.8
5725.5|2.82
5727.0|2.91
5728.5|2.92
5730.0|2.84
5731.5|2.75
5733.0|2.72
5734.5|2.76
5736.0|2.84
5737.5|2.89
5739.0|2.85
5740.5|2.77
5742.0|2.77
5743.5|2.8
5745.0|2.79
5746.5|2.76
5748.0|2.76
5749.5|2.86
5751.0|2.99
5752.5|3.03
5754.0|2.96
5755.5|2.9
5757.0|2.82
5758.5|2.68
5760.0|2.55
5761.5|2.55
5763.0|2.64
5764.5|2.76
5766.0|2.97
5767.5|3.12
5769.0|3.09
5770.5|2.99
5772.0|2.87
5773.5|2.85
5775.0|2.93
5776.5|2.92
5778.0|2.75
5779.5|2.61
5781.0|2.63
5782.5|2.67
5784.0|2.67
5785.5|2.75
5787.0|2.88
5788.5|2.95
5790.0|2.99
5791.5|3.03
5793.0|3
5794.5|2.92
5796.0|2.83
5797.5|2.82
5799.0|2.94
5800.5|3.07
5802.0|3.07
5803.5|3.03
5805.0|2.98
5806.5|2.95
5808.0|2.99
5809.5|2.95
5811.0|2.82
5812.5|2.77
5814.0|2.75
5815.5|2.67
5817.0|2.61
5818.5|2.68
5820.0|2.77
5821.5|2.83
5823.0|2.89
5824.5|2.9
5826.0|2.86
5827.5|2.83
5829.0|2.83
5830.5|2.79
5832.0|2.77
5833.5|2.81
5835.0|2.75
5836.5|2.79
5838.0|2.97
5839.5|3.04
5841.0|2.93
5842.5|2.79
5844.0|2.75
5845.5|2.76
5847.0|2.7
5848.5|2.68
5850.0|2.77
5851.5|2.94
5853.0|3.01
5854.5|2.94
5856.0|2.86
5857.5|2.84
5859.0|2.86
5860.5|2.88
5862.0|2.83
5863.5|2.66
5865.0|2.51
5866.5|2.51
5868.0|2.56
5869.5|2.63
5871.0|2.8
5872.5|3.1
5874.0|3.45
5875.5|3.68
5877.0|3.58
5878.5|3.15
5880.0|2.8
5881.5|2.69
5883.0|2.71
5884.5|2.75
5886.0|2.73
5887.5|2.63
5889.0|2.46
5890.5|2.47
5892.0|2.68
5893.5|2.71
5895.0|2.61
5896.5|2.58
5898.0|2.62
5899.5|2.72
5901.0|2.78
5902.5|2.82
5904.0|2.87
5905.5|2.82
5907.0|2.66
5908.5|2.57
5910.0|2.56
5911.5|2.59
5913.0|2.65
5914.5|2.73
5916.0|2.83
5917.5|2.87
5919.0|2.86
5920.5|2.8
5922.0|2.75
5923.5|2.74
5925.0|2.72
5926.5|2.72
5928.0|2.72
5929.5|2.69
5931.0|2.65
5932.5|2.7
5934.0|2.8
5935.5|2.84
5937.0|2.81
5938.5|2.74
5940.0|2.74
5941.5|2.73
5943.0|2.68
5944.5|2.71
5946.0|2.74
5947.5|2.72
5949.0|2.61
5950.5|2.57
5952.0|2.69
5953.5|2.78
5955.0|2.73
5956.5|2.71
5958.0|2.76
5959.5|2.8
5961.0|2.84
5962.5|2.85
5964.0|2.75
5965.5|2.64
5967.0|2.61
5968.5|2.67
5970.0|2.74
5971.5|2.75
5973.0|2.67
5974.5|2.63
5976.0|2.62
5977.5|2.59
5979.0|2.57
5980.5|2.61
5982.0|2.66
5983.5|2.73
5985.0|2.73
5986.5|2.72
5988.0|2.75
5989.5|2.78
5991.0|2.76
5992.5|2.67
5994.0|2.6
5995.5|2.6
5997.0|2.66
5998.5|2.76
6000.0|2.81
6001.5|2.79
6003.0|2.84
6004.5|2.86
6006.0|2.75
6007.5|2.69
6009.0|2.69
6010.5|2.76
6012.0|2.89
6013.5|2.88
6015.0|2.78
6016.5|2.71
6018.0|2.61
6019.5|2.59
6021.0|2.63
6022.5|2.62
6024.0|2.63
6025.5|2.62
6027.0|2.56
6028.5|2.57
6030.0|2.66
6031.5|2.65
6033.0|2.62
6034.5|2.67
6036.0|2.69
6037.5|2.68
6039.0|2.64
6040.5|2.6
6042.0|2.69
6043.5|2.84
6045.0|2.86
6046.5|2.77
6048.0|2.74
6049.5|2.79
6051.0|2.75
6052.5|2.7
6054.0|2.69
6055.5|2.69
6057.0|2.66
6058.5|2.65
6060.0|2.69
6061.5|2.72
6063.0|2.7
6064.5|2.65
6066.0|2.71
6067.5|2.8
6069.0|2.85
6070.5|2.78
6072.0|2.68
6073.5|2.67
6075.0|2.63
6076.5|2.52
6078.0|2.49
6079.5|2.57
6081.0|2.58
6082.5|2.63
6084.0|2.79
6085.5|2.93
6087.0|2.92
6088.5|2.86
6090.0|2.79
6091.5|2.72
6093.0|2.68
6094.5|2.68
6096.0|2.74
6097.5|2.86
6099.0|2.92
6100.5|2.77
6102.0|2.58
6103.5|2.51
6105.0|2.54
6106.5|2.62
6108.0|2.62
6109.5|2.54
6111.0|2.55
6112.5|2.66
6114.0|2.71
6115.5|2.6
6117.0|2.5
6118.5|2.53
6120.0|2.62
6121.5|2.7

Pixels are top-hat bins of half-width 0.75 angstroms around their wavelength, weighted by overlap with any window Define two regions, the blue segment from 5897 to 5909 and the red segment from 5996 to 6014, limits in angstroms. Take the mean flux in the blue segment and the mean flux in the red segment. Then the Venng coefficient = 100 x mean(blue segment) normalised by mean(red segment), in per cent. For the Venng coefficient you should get 98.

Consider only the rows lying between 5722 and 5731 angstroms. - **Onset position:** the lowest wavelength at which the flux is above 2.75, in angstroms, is 5722.5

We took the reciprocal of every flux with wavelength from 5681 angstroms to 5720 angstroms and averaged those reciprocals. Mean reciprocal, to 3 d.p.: 0.348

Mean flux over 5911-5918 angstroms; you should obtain 2.73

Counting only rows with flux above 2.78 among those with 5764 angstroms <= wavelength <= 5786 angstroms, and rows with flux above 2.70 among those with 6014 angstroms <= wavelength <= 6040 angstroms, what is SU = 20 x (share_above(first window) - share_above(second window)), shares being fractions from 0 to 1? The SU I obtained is 8.3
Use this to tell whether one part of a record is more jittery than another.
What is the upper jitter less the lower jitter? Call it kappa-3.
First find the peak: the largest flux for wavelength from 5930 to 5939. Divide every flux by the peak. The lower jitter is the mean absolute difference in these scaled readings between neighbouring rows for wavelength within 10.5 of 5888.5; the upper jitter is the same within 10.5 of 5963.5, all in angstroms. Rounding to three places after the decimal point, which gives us -0.015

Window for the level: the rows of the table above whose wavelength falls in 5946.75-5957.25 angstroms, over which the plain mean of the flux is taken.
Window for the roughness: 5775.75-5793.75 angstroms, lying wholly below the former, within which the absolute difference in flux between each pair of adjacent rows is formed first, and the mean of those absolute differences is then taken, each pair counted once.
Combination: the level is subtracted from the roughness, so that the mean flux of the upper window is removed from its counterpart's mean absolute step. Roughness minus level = -2.62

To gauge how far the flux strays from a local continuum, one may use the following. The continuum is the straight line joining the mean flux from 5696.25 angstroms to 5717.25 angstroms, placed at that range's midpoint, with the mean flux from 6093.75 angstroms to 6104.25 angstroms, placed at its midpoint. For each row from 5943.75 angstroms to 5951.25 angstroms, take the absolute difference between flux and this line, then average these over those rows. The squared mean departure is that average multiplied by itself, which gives 0.014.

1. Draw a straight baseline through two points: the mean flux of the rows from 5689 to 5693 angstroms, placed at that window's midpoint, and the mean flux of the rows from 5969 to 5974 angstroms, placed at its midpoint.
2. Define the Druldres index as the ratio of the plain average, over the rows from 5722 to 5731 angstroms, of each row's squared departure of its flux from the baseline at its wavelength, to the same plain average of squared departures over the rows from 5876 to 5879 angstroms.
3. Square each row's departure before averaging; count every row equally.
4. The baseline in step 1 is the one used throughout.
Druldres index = 0.0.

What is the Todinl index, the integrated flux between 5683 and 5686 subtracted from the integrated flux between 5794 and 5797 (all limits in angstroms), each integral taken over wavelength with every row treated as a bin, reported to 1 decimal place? 0.0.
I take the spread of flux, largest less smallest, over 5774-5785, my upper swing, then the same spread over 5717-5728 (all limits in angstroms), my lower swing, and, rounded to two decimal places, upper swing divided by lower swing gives 2.67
